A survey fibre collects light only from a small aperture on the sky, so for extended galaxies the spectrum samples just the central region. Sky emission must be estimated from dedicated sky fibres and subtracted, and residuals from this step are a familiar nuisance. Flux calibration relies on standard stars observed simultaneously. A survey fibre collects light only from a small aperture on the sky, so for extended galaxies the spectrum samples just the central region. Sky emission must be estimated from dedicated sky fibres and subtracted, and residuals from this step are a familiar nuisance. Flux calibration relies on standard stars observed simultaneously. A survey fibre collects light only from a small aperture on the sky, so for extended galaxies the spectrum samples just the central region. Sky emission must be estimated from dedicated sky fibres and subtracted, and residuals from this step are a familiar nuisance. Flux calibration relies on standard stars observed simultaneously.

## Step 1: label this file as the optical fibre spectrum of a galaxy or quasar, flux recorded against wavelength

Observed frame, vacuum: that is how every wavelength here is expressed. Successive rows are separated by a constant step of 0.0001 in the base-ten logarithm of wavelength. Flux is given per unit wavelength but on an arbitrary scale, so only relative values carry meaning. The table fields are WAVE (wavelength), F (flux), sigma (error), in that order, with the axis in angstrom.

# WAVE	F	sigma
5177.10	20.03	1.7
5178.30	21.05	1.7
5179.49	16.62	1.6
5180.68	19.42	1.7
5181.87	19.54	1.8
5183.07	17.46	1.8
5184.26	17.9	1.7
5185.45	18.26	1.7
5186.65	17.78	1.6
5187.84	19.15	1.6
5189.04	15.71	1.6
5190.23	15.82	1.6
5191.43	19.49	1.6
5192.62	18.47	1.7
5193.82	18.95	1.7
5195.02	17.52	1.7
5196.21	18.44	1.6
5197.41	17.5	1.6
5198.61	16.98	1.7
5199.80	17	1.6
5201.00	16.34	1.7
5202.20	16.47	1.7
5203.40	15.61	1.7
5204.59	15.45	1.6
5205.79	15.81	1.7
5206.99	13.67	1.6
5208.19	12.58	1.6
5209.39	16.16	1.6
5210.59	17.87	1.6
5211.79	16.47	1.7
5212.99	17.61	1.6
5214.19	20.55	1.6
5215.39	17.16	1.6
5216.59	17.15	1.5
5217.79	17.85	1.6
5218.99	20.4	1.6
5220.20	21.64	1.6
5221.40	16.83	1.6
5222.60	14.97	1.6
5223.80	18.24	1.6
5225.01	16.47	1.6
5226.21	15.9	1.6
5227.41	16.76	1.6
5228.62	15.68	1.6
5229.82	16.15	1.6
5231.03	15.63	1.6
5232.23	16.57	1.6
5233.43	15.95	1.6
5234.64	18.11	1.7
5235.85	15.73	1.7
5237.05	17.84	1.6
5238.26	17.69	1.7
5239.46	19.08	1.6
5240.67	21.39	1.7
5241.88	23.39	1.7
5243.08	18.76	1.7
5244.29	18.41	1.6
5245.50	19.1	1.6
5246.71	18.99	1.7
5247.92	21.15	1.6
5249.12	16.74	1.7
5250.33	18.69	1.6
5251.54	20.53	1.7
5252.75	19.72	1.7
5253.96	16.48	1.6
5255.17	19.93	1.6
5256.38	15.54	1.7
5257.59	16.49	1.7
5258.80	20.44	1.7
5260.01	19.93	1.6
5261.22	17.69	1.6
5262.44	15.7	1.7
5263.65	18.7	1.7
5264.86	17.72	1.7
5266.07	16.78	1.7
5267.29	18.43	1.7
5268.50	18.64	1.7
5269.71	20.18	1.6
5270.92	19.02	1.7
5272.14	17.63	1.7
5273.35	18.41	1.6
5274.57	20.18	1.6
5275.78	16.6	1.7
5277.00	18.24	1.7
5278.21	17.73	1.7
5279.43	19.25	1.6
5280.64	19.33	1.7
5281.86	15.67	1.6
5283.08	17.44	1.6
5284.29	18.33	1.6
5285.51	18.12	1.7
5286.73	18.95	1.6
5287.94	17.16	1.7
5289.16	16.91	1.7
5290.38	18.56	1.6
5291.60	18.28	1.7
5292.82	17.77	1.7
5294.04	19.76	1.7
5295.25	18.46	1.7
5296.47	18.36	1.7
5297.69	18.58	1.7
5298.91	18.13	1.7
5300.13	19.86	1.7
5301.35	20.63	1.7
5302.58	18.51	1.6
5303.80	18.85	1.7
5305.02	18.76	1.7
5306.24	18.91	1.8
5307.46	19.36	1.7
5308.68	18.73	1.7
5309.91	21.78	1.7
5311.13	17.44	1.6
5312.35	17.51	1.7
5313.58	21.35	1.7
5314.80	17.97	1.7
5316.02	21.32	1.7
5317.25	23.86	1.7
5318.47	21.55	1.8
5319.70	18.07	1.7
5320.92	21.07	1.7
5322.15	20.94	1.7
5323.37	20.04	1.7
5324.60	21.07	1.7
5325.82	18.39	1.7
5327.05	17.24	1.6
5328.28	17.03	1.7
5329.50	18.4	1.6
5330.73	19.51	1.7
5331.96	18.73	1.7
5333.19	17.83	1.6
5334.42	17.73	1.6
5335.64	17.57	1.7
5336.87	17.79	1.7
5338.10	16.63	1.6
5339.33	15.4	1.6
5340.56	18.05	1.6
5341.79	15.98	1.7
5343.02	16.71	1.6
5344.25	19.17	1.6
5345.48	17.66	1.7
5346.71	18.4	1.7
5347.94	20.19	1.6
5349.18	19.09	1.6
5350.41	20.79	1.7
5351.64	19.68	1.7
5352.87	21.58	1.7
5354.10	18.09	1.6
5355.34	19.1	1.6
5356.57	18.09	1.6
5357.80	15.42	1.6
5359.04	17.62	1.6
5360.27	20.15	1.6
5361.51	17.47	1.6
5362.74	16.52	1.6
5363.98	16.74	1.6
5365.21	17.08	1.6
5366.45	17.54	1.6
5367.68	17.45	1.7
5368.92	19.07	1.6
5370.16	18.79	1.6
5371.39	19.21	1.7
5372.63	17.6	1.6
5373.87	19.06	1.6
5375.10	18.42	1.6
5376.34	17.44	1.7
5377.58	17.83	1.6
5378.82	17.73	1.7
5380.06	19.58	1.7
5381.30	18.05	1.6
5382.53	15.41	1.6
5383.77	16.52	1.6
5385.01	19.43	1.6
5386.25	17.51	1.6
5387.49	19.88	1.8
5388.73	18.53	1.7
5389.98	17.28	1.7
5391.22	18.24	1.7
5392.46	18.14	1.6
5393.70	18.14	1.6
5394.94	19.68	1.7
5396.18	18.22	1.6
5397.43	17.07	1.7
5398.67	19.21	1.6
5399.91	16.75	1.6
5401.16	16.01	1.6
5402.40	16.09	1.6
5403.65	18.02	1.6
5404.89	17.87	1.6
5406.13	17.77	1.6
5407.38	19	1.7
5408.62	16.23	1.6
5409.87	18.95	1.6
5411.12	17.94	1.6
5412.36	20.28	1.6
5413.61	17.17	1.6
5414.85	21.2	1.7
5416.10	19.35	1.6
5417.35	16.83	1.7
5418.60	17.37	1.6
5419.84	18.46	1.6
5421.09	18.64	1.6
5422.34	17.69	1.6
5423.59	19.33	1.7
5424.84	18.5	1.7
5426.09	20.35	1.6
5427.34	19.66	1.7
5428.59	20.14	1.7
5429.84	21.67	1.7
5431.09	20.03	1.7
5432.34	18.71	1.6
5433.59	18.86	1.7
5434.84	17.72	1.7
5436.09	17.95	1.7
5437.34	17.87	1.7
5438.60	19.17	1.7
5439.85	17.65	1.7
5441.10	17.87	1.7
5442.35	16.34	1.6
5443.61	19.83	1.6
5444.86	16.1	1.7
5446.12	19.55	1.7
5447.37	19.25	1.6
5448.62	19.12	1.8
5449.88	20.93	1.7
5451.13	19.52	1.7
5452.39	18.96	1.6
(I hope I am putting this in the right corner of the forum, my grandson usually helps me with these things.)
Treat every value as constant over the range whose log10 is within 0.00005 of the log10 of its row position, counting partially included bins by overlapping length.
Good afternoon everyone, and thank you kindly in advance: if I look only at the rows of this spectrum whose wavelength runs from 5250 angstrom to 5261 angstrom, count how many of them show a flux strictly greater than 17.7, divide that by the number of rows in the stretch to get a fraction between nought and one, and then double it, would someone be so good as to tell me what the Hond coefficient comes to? 1.33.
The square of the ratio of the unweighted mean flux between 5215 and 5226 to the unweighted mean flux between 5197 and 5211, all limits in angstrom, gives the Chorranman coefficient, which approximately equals 1.25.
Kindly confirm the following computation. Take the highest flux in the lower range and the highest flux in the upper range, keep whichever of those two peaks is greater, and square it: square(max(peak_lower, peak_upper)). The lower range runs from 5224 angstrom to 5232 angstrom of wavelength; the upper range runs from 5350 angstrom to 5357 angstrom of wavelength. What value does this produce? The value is 466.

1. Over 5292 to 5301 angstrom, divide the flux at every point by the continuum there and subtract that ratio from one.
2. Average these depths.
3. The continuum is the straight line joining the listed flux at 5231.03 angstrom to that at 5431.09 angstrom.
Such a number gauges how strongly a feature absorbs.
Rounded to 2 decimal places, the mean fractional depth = -0.10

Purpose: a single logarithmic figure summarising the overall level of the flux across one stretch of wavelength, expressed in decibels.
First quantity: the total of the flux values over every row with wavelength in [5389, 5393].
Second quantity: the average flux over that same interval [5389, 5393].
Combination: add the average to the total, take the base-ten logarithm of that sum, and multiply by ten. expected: 18.5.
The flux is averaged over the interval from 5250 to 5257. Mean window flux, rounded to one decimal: 18.5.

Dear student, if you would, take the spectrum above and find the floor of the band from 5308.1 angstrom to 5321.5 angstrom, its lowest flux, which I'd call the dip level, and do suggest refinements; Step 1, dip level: 17.44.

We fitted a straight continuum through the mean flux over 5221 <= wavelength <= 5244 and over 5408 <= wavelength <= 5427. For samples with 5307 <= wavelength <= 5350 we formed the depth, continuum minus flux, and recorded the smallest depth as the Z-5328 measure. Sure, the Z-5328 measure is -5.9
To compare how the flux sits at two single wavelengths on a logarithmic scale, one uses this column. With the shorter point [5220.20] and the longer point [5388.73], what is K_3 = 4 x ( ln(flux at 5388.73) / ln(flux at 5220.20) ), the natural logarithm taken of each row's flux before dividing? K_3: 3.80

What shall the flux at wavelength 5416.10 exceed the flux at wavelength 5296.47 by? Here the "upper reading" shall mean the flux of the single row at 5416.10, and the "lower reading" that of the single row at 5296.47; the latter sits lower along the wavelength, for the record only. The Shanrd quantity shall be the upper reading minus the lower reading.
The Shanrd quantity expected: 1.0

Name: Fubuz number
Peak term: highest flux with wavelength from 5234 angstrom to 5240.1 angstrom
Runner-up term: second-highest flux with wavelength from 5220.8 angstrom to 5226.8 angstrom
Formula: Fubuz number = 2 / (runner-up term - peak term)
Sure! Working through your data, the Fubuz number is -0.89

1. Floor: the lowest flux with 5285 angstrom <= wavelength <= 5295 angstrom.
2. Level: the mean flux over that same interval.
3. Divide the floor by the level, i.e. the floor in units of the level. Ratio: 0.93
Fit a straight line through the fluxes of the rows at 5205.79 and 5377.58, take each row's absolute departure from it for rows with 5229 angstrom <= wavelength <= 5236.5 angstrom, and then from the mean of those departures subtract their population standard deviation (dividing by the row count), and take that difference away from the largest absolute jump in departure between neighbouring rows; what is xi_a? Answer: 1.81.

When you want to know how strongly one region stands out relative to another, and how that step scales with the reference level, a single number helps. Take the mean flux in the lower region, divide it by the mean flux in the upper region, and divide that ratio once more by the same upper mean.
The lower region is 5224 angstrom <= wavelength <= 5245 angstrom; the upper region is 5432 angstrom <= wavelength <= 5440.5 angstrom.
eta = 0.053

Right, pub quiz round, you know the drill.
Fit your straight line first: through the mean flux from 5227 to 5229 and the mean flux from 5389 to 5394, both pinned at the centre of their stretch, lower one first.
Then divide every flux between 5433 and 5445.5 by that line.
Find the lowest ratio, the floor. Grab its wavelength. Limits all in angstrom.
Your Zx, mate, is 5444.86 angstrom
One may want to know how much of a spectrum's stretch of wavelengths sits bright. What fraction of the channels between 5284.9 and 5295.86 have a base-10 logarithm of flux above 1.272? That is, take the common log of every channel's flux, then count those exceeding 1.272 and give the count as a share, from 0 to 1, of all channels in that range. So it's 0.22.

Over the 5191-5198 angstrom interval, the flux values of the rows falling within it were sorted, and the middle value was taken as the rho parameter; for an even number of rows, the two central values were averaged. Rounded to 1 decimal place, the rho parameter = 18.5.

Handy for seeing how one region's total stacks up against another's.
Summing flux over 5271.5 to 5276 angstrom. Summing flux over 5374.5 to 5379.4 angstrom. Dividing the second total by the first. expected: 0.98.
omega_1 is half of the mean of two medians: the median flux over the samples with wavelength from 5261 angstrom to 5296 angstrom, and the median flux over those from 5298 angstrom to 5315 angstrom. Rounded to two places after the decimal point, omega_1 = 9.27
